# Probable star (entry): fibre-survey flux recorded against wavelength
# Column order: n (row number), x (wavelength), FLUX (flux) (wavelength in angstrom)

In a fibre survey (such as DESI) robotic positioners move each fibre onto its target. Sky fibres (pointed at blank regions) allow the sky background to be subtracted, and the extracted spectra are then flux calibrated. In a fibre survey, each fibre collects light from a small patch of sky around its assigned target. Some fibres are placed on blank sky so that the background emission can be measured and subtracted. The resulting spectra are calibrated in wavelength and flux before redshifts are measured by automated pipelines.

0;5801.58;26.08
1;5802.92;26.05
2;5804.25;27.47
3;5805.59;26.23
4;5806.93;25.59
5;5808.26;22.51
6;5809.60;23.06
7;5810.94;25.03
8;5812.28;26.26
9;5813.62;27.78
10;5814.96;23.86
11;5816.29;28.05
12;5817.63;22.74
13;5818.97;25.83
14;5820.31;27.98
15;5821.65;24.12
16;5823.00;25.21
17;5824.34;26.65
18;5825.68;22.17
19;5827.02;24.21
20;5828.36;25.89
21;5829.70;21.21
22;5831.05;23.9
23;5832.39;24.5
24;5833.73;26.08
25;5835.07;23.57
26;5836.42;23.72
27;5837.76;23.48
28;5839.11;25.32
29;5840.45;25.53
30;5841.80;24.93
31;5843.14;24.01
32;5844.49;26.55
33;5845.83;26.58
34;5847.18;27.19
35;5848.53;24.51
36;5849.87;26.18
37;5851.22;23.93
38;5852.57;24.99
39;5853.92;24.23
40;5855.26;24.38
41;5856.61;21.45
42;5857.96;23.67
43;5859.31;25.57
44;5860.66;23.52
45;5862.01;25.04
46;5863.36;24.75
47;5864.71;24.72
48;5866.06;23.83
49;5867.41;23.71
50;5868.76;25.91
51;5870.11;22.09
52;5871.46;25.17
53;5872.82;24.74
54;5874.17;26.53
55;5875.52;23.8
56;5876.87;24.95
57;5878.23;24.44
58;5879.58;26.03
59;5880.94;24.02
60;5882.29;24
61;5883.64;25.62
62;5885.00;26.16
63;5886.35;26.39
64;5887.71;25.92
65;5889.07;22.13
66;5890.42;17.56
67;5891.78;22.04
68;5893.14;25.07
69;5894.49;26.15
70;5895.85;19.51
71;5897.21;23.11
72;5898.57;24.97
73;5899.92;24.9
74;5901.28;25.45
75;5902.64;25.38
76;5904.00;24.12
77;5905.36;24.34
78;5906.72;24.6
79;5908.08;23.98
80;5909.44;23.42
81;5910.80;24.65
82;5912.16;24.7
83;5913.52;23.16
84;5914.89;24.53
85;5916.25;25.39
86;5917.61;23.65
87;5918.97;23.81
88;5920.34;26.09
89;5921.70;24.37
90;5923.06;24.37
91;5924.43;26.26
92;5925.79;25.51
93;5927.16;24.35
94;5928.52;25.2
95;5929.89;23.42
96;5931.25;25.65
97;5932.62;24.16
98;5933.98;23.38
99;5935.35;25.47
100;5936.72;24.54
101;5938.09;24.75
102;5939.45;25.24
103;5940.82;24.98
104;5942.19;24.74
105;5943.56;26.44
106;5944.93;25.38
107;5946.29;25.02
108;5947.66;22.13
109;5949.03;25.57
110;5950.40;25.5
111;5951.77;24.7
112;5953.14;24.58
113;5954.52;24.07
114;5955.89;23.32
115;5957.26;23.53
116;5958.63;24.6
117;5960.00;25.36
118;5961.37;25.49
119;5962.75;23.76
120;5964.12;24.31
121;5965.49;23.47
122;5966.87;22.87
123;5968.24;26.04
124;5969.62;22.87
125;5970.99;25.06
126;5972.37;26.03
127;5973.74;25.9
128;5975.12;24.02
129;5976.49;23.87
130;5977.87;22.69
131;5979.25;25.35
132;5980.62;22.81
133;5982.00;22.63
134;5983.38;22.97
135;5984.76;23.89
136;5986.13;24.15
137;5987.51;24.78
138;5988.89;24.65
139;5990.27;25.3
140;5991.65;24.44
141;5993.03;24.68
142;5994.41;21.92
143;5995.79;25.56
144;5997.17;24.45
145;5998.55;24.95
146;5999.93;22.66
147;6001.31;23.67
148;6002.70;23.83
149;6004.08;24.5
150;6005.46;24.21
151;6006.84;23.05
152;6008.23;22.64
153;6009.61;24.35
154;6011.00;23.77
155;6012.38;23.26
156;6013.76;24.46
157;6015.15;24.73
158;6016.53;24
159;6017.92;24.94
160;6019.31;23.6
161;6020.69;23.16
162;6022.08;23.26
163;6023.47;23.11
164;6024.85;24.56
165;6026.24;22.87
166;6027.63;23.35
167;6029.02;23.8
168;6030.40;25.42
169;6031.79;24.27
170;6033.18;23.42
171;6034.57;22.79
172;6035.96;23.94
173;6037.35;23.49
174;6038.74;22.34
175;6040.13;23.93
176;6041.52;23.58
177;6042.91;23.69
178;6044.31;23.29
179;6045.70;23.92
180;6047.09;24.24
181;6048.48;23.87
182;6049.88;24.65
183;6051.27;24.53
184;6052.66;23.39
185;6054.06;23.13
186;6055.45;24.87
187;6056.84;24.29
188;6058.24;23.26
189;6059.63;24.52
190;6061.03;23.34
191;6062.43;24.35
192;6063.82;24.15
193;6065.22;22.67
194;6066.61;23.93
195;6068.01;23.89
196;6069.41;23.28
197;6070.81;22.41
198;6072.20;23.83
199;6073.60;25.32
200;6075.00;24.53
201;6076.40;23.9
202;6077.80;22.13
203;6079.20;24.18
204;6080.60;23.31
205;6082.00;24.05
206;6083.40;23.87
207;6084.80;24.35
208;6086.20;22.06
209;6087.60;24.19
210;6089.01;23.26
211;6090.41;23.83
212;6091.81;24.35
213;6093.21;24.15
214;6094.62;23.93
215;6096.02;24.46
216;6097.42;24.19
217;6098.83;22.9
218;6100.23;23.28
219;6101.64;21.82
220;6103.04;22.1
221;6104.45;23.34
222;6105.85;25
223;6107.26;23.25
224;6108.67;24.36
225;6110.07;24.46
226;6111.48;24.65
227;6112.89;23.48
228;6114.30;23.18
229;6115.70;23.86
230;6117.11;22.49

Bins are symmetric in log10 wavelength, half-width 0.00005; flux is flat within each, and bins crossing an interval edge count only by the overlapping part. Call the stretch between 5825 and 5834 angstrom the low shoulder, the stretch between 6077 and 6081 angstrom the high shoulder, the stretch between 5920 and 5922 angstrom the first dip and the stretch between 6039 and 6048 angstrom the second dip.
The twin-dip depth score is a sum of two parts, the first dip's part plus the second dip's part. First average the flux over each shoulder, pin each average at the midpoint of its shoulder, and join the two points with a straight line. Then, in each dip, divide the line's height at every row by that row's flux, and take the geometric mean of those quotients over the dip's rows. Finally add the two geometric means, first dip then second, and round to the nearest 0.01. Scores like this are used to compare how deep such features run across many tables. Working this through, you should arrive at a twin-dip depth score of 1.92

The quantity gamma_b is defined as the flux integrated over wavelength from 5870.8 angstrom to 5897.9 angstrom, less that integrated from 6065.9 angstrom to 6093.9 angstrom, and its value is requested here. -10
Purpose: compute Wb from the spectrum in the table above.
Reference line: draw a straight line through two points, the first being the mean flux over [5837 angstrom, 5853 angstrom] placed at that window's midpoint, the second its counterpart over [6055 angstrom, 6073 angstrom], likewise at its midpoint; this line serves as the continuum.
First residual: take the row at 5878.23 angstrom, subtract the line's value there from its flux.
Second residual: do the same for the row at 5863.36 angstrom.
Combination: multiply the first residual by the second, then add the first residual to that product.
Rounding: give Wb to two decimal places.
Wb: -0.36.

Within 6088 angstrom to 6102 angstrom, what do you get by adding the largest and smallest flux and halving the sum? 23.1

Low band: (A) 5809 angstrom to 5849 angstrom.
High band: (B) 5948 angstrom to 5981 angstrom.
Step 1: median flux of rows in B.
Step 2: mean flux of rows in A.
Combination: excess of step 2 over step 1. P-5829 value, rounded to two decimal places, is 0.55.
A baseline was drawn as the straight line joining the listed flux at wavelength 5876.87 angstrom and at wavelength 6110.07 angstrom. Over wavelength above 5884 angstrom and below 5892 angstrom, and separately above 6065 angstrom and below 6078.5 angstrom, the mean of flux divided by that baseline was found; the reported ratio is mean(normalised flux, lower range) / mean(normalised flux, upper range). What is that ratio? 0.98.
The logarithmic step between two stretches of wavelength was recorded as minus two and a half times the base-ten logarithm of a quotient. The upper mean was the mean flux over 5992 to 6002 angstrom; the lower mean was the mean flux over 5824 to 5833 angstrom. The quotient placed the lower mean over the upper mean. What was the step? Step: 0.00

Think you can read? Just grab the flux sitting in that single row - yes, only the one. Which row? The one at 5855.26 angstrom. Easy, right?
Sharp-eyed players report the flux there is 24.38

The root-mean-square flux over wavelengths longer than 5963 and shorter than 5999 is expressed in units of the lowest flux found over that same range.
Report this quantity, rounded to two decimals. 1.11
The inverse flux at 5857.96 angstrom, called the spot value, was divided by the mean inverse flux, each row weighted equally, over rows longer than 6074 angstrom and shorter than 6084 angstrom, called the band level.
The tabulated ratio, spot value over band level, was 1.00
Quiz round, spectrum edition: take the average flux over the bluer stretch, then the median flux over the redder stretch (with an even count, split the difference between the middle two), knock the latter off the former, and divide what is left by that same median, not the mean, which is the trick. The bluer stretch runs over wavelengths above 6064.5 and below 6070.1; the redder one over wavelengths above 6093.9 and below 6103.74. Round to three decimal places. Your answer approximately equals 0.007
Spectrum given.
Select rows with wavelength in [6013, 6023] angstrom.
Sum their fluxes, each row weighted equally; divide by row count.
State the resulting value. 24.0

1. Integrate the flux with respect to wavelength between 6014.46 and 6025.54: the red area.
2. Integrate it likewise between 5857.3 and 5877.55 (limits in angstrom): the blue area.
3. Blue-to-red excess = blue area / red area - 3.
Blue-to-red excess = -1.13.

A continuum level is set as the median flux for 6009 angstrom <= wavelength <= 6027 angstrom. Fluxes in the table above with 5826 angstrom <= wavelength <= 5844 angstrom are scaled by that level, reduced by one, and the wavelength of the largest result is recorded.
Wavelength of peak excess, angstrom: 5833.73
